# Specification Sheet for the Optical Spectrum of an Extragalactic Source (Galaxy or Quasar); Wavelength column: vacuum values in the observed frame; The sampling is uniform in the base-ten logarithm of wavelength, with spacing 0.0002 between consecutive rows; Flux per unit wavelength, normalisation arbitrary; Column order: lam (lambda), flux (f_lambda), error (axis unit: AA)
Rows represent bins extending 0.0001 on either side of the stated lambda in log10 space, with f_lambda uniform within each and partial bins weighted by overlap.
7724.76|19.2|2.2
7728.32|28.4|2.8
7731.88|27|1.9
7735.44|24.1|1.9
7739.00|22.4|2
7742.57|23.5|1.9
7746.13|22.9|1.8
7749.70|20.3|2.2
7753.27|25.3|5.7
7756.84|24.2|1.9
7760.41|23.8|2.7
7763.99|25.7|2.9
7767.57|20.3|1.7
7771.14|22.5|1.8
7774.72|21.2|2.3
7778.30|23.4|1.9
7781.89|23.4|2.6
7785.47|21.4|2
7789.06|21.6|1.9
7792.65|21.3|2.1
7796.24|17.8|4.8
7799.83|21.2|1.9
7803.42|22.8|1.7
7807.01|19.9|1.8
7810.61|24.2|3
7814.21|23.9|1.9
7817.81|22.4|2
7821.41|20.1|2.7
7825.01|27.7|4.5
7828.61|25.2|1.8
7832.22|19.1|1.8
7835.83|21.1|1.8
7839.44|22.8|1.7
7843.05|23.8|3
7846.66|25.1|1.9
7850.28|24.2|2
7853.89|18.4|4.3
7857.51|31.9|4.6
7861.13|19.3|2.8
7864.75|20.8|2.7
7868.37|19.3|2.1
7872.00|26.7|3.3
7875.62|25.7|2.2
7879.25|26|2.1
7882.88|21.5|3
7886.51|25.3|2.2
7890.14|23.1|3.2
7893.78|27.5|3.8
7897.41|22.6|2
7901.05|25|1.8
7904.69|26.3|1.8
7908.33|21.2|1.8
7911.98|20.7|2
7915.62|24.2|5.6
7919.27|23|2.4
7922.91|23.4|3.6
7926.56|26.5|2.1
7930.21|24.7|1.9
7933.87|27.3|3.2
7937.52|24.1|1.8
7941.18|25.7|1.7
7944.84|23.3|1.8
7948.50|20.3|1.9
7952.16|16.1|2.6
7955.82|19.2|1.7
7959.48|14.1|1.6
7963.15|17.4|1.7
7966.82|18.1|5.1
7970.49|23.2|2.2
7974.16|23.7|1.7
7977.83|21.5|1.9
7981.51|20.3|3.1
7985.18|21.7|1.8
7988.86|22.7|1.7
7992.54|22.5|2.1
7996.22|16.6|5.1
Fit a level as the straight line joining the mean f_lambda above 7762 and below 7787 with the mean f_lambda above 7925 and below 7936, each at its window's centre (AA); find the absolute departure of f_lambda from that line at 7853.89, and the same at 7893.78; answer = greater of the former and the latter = 6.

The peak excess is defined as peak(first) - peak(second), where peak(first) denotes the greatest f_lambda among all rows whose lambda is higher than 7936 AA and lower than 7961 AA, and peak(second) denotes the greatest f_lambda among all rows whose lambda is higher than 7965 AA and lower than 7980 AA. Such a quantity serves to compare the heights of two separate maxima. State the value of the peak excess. 2.0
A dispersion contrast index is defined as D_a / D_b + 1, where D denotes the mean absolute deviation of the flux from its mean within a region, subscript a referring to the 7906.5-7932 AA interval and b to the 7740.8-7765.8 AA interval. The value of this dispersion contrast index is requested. 2.2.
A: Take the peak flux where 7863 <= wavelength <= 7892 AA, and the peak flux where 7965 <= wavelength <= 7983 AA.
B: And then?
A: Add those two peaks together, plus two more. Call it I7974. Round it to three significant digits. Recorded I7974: 52.4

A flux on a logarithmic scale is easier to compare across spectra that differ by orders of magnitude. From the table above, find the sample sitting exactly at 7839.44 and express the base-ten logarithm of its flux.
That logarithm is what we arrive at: 1.36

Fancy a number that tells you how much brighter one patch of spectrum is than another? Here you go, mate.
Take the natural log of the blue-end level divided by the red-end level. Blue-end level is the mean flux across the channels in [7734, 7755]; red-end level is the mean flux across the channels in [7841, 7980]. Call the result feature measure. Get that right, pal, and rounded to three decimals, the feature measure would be 0.008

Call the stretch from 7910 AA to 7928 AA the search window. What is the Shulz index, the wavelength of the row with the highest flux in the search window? 7926.56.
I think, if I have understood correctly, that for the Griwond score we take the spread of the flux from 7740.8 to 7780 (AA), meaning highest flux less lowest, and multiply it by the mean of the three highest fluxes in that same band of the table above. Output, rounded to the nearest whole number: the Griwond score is 135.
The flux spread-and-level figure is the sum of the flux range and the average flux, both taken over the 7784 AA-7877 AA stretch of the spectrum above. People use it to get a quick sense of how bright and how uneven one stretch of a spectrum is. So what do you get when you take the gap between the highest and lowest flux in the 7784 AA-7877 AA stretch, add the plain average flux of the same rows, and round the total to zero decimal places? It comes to 37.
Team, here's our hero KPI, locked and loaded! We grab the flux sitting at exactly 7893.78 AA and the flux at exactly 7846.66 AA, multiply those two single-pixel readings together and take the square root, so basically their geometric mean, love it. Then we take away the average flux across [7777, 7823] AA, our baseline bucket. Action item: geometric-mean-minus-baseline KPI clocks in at 4.5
